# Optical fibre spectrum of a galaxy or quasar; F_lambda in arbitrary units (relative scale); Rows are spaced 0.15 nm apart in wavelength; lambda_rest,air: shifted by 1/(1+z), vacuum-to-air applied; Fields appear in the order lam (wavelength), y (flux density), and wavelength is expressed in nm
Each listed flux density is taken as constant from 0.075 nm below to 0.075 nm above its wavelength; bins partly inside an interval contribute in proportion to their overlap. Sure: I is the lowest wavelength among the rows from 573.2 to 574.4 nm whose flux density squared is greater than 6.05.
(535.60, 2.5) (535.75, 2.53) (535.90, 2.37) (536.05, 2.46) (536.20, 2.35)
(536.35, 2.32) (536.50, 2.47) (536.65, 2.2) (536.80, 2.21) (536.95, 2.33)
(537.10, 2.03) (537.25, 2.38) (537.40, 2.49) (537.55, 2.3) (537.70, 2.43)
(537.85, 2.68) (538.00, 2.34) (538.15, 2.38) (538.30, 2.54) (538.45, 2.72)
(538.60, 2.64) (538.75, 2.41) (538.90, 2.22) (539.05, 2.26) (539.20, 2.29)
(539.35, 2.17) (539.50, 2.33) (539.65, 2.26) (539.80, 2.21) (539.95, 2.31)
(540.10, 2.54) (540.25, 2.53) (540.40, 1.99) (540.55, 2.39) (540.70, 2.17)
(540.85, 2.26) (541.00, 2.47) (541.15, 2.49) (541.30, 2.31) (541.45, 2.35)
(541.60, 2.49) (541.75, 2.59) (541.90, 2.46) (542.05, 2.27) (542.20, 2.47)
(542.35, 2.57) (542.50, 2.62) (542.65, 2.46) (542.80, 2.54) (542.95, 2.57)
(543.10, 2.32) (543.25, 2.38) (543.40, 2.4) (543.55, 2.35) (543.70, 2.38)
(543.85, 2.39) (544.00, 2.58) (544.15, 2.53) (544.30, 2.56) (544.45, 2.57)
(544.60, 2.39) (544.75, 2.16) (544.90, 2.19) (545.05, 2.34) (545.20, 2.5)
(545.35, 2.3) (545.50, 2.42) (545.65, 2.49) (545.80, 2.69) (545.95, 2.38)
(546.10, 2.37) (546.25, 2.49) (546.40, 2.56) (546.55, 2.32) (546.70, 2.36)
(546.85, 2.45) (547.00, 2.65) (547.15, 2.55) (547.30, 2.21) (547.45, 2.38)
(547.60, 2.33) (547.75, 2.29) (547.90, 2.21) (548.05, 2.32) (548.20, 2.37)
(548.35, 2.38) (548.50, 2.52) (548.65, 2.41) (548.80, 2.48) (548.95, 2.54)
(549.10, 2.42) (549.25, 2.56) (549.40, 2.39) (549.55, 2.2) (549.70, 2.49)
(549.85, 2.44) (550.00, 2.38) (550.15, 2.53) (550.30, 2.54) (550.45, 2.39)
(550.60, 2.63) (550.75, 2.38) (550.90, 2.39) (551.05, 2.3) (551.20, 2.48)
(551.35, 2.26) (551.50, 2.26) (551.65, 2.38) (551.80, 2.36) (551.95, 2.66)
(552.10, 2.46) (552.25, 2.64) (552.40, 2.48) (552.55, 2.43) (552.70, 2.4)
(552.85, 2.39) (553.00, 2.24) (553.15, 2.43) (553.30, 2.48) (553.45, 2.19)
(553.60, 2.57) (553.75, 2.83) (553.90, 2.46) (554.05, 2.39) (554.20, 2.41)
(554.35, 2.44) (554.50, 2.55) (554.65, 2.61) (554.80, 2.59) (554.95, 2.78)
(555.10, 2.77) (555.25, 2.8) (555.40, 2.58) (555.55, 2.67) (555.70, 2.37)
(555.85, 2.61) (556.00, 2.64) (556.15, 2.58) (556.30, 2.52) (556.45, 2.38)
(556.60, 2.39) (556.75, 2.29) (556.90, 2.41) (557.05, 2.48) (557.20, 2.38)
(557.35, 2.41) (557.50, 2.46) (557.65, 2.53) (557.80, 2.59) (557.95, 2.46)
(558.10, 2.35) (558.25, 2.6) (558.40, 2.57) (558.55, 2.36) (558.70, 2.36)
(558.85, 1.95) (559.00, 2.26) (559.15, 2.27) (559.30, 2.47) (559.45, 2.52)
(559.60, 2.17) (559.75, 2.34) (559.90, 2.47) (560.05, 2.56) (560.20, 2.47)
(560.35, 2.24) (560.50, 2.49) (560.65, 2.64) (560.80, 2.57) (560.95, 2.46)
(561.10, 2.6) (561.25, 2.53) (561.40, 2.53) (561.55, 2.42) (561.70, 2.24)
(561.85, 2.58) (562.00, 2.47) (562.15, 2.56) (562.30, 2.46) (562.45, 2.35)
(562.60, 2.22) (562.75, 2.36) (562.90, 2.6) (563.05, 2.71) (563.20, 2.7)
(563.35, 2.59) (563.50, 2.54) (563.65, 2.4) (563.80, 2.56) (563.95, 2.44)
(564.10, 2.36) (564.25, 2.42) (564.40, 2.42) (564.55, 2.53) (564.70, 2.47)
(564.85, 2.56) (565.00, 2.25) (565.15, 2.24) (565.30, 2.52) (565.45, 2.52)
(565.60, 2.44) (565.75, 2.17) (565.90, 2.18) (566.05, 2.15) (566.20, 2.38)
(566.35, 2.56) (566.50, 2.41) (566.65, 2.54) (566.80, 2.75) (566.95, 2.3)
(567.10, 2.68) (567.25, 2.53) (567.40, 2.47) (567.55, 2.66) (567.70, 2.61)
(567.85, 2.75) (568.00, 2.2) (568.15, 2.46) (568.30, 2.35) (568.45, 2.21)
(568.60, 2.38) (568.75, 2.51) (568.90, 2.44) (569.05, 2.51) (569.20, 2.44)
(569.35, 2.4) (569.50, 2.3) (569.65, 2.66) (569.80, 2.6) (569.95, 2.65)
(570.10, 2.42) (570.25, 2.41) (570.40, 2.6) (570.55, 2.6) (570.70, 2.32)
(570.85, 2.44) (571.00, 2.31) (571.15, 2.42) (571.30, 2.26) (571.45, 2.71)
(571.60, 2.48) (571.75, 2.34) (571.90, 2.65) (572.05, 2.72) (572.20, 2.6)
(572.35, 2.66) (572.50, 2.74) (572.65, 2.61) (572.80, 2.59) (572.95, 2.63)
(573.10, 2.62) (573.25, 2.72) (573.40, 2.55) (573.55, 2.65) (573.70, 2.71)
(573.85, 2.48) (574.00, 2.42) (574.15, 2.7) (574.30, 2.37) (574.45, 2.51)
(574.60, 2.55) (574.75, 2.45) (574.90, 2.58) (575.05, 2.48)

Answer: 573.25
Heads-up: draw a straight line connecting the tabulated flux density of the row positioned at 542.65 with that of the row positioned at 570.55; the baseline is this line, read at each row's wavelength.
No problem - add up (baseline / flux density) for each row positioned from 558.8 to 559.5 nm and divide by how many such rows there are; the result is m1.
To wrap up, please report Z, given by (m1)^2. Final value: 1.25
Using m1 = 1.12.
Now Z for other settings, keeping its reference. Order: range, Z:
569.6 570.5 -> 1.04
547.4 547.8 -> 1.13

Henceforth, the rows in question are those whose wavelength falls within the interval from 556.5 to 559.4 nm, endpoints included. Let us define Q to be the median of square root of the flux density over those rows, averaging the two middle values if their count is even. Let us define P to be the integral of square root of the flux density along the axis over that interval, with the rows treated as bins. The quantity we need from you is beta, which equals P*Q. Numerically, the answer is 7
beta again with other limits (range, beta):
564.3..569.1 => 12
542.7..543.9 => 3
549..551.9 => 7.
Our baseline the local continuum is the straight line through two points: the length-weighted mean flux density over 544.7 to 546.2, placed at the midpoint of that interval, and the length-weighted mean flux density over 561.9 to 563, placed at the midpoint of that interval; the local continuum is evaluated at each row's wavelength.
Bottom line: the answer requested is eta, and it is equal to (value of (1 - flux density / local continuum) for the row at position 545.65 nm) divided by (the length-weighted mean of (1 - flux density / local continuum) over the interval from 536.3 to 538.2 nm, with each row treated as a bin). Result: -7.1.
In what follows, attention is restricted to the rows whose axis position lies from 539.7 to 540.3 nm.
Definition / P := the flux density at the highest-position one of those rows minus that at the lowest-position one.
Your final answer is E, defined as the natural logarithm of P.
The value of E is -1.14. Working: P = 0.32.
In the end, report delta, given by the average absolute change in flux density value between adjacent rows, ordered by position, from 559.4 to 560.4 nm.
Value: 0.18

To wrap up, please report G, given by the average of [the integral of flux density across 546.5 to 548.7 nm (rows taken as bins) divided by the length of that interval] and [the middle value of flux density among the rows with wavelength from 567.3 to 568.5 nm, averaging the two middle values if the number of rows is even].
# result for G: 2.42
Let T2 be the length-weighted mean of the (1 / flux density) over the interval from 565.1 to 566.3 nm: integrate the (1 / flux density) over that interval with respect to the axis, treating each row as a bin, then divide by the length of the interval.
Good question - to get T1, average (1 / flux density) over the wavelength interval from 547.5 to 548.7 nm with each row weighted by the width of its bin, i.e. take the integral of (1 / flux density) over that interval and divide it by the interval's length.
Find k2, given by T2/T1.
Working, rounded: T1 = 0.426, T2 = 0.431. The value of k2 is 1.012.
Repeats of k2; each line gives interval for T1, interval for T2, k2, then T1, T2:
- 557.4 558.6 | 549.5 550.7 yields 1.016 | 0.402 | 0.409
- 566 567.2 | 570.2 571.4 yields 1.019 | 0.406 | 0.413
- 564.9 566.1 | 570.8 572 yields 0.943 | 0.433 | 0.409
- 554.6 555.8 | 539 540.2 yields 1.149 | 0.379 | 0.435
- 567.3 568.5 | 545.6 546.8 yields 1.002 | 0.407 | 0.408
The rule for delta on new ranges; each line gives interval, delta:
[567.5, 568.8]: 0.19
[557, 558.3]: 0.10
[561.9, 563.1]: 0.13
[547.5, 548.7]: 0.08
